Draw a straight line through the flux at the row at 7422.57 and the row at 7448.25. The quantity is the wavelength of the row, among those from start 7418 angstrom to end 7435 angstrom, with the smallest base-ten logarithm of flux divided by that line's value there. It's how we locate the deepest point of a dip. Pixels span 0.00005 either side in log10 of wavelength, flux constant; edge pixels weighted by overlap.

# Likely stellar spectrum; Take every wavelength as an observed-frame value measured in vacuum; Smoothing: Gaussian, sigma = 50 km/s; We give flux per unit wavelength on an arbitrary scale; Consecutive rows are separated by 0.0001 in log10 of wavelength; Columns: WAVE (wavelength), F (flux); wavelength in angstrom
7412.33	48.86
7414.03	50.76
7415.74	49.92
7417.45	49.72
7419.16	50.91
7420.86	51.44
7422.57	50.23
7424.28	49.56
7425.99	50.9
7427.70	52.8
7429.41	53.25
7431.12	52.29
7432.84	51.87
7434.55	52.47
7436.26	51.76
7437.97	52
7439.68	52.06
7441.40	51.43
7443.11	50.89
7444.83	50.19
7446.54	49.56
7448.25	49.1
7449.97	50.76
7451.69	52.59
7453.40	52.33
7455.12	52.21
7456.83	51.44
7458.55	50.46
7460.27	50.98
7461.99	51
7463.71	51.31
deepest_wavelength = 7424.28 angstrom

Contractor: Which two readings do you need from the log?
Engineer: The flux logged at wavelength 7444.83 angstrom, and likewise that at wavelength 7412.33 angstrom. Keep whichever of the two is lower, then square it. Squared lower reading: 2387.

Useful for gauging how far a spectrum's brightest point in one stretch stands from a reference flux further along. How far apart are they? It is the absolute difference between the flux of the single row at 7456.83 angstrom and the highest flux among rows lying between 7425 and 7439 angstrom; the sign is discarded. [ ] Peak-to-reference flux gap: 1.8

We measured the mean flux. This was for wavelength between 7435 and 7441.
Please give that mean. 51.9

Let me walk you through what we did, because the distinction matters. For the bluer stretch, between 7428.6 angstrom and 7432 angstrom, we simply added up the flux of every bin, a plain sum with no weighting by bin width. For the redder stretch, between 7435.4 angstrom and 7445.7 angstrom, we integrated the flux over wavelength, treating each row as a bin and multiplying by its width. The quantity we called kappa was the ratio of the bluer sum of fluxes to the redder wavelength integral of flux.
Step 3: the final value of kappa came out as 0.20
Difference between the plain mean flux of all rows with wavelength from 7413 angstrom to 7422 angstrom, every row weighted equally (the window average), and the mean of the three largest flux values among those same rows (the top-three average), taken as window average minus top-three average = -0.49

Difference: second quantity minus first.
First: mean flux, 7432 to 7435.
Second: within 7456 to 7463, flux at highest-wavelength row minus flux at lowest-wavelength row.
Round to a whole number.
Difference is -53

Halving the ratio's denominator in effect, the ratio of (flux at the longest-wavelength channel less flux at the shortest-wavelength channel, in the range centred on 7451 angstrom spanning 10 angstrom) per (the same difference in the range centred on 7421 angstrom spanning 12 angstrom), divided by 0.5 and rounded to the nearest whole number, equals 5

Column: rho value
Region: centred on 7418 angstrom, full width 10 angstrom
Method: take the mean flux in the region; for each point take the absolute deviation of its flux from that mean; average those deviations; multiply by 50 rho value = 27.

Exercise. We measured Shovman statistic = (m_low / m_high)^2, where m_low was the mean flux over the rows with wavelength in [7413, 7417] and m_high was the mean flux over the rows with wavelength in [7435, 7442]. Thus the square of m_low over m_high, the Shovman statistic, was 0.94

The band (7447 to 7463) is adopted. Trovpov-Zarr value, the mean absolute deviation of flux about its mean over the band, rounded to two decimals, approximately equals 0.83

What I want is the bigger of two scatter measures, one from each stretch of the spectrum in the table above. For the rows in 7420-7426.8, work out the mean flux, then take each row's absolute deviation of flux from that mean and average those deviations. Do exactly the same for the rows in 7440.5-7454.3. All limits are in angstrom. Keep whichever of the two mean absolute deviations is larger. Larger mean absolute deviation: 0.95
